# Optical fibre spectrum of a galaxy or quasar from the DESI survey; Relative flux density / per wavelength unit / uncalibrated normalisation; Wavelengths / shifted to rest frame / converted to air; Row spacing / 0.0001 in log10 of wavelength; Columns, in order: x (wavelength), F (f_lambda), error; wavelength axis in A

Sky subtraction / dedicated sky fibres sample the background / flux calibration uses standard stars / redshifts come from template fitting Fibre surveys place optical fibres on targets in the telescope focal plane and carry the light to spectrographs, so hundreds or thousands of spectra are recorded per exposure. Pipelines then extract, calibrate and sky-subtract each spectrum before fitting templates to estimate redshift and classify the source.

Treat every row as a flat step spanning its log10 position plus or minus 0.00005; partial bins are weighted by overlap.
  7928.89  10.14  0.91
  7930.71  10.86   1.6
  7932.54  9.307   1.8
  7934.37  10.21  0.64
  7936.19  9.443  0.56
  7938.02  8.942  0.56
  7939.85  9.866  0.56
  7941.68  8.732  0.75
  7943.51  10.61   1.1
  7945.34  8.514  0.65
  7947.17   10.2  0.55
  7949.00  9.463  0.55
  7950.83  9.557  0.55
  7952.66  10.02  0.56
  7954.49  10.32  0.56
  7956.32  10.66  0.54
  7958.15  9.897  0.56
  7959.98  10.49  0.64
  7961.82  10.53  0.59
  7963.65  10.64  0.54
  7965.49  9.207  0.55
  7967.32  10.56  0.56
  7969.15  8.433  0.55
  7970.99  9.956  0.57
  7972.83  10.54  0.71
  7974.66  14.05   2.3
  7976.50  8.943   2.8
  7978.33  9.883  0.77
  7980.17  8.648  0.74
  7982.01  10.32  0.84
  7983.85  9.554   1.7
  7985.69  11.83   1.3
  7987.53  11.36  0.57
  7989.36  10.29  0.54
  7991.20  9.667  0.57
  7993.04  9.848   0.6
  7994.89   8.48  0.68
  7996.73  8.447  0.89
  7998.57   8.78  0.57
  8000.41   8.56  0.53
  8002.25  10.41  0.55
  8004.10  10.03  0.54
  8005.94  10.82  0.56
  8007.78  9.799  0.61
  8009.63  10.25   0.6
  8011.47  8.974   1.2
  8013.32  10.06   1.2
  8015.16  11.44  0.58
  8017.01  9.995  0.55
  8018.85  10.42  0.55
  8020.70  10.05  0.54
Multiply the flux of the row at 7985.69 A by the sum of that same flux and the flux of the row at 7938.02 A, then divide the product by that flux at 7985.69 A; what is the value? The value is 20.8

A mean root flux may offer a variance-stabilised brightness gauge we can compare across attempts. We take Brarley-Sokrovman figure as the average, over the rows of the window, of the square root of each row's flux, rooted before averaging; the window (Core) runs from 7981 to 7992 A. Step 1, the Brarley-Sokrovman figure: 3.24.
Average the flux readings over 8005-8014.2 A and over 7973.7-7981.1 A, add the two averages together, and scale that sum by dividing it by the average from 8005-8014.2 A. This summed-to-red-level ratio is 2.04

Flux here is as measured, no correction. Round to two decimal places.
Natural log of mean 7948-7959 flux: 2.30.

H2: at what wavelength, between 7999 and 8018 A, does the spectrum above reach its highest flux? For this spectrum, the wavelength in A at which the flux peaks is 8015.16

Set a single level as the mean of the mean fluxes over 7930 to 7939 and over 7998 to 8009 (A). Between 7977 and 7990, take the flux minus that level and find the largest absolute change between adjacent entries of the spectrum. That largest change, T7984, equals 2.3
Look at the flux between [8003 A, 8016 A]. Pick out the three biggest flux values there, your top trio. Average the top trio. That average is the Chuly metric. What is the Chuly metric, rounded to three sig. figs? 10.8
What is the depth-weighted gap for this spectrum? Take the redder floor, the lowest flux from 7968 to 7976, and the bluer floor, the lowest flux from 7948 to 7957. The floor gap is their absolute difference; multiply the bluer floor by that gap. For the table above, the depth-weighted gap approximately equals 9.7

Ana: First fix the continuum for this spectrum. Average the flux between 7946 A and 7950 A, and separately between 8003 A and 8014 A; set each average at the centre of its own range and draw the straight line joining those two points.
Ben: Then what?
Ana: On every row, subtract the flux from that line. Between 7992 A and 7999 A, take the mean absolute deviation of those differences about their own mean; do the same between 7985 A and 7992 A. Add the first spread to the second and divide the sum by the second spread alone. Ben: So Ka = 1.6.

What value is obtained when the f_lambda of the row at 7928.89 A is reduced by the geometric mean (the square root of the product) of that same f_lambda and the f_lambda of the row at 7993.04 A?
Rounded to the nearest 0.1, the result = 0.1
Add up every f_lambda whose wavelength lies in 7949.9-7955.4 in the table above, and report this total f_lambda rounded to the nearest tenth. 29.9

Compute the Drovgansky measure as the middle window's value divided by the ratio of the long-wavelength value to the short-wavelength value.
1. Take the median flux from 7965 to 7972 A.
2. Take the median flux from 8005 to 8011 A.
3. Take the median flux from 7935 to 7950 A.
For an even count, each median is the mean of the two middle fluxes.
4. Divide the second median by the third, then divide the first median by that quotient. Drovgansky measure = 8.8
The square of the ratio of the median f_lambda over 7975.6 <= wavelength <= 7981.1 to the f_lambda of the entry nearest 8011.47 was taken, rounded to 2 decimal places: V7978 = 0.99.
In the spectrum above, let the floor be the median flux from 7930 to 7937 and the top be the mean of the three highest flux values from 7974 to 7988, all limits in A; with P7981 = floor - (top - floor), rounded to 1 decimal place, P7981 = 7.2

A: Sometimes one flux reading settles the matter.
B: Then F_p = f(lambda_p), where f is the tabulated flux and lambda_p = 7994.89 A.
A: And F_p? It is 8.48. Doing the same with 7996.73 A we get 8.447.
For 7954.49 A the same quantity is 10.32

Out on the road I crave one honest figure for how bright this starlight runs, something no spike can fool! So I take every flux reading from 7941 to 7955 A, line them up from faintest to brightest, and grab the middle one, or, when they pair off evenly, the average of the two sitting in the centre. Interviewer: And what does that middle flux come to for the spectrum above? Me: 9.8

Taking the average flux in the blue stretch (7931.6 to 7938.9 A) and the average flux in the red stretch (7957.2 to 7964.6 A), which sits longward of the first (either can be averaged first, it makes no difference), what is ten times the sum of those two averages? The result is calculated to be 199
